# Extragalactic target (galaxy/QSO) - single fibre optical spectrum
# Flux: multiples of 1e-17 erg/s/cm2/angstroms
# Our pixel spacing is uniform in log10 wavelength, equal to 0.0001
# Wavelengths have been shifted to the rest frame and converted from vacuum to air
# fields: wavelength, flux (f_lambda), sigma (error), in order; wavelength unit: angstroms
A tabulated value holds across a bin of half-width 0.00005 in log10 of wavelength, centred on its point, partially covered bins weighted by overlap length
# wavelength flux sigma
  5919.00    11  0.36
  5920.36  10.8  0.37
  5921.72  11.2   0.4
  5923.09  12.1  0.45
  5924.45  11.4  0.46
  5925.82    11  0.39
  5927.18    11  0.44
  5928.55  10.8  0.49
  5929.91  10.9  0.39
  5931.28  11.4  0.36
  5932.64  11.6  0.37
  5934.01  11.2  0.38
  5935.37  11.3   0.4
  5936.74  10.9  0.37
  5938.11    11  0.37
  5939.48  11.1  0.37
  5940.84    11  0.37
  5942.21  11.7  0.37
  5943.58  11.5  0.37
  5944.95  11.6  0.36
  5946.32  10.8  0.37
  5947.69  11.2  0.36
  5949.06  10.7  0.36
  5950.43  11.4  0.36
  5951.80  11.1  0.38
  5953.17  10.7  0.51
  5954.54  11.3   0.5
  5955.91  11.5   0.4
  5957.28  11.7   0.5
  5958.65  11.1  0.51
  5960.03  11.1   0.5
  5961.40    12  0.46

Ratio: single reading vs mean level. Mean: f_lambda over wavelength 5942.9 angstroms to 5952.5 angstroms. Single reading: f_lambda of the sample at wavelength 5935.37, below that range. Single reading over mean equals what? 1.01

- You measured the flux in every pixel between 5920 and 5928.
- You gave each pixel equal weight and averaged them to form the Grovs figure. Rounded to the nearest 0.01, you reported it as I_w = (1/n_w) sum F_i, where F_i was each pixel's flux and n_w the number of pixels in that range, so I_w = 11.25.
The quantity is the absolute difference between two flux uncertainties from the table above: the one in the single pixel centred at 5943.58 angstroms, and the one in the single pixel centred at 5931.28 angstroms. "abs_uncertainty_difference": 0.010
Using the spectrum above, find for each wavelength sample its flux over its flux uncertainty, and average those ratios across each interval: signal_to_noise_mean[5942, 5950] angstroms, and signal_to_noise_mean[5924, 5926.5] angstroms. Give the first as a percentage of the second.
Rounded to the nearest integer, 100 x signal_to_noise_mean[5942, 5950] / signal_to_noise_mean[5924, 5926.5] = 116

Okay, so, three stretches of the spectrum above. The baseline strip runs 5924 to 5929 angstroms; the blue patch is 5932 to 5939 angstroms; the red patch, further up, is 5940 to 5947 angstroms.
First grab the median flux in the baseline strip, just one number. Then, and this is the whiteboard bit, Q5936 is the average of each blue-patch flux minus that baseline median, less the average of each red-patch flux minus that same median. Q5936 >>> -0.12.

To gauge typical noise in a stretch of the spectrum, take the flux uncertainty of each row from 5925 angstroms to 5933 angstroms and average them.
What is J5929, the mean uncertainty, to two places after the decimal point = 0.41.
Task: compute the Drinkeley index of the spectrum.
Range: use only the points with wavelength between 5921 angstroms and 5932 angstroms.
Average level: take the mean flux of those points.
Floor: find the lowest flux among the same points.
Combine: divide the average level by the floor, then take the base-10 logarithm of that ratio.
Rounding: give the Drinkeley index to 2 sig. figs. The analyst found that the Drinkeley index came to 0.017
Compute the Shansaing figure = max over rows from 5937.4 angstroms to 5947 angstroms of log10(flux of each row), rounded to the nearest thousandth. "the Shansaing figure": 1.068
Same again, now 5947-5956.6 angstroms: 1.061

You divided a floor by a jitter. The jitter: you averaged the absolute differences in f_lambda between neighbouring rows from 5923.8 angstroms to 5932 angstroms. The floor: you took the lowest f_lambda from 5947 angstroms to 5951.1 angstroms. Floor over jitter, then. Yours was 45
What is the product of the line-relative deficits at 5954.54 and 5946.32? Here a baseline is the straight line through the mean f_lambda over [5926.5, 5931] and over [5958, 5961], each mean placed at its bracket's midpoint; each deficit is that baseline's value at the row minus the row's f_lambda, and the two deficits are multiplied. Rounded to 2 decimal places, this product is -0.05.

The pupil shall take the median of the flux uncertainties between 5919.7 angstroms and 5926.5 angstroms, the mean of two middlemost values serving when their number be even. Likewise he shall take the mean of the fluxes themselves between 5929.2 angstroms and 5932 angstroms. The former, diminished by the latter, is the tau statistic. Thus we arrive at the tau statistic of -10.8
